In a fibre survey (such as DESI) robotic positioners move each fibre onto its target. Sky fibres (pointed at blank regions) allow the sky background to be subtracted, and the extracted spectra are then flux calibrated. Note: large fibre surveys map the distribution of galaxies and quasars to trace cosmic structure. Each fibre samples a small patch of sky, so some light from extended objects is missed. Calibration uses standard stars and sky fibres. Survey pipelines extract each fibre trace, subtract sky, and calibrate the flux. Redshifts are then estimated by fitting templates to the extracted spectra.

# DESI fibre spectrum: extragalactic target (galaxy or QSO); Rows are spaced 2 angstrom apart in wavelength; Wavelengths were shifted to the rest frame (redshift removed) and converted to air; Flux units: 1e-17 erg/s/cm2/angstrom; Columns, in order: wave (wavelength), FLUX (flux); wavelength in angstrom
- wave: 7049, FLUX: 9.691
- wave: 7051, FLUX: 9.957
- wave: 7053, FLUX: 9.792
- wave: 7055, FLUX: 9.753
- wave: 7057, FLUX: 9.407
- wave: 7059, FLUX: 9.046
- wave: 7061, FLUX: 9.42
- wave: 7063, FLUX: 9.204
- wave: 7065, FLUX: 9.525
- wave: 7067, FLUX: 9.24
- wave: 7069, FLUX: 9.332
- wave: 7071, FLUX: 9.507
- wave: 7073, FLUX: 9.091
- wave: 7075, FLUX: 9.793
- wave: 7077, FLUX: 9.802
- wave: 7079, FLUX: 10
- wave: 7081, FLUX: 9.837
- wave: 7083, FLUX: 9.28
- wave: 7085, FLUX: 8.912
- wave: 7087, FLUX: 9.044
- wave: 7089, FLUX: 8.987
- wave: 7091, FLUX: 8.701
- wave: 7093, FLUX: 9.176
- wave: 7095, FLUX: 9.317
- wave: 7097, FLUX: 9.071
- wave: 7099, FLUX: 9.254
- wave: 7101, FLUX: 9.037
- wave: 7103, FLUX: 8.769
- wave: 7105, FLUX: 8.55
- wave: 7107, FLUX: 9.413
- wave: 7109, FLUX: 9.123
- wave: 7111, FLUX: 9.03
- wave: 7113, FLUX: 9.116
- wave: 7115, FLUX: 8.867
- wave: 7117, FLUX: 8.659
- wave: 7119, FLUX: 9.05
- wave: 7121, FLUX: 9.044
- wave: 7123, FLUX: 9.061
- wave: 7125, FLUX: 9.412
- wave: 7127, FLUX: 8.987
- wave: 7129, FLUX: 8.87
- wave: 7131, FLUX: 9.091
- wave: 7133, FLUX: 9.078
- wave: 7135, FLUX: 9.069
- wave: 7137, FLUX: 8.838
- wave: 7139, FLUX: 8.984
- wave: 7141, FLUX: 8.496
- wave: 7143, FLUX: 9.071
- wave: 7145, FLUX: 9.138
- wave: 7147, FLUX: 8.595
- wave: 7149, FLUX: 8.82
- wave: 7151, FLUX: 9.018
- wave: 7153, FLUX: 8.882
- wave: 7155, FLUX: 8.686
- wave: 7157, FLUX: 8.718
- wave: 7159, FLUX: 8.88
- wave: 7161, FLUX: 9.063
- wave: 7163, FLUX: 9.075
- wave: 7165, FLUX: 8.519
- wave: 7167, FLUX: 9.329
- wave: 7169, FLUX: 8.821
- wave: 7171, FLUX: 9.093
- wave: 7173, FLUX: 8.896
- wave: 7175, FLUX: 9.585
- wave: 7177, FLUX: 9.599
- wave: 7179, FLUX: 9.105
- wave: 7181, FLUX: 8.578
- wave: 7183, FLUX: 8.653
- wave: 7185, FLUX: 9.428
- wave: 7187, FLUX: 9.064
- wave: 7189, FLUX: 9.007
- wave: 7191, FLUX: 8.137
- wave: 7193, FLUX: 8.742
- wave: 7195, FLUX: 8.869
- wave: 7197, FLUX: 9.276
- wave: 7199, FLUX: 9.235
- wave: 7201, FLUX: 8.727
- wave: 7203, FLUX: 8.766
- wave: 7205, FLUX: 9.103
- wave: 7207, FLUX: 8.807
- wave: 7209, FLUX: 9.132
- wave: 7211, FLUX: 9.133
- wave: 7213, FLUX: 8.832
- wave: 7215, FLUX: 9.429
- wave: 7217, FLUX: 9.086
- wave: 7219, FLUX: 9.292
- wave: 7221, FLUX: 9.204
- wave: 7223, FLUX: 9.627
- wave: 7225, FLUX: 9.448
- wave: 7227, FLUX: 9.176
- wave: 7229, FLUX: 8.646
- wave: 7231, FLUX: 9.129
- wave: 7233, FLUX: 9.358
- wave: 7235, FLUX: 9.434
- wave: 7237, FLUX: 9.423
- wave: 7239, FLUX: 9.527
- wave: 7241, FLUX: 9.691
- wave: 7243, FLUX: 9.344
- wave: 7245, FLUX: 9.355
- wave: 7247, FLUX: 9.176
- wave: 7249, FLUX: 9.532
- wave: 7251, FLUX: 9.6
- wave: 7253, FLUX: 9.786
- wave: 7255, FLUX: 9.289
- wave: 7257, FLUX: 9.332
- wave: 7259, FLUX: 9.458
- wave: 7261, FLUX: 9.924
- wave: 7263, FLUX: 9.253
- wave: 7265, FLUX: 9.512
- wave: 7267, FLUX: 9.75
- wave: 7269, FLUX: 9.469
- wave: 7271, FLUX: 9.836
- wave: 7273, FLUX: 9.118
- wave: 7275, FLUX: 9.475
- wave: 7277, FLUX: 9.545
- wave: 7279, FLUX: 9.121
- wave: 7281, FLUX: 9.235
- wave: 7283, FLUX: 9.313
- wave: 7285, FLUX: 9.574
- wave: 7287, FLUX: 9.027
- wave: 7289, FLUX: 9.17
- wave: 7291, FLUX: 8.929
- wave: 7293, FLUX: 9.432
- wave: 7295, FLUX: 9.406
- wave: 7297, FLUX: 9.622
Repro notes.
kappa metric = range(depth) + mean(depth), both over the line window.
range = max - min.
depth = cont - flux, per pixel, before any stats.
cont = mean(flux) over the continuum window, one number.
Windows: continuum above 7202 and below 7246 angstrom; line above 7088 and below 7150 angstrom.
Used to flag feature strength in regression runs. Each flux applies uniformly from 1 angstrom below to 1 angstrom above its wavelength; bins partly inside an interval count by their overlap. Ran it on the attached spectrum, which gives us 1.15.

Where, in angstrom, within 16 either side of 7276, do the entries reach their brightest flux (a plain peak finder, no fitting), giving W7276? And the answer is 7261 angstrom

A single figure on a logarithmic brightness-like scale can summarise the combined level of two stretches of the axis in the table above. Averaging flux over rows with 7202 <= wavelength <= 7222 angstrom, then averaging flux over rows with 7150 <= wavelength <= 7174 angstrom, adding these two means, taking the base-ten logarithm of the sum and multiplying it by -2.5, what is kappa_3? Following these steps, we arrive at -3.14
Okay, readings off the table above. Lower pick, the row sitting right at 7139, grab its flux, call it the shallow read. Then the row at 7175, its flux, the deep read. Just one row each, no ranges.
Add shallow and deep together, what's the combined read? 18.57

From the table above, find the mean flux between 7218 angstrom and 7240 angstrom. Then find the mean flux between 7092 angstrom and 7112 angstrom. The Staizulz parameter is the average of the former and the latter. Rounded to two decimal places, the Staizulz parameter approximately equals 9.19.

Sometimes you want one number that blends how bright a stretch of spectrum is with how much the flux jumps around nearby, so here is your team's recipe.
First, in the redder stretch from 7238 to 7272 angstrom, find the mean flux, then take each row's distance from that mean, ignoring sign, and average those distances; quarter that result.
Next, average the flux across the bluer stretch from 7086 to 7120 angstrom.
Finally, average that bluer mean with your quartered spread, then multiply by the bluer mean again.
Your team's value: 41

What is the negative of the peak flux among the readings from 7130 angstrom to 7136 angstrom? -9.09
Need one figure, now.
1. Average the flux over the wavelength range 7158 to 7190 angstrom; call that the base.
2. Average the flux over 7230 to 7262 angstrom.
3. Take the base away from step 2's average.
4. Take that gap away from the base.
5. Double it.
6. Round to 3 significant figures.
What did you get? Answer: 17.3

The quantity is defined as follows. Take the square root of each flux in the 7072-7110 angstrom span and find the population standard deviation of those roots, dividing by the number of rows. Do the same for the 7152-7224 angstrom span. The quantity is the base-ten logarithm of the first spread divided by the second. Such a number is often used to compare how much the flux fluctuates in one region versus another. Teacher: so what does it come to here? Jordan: 0.1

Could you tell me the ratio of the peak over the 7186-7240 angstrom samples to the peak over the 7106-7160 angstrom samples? 1.02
